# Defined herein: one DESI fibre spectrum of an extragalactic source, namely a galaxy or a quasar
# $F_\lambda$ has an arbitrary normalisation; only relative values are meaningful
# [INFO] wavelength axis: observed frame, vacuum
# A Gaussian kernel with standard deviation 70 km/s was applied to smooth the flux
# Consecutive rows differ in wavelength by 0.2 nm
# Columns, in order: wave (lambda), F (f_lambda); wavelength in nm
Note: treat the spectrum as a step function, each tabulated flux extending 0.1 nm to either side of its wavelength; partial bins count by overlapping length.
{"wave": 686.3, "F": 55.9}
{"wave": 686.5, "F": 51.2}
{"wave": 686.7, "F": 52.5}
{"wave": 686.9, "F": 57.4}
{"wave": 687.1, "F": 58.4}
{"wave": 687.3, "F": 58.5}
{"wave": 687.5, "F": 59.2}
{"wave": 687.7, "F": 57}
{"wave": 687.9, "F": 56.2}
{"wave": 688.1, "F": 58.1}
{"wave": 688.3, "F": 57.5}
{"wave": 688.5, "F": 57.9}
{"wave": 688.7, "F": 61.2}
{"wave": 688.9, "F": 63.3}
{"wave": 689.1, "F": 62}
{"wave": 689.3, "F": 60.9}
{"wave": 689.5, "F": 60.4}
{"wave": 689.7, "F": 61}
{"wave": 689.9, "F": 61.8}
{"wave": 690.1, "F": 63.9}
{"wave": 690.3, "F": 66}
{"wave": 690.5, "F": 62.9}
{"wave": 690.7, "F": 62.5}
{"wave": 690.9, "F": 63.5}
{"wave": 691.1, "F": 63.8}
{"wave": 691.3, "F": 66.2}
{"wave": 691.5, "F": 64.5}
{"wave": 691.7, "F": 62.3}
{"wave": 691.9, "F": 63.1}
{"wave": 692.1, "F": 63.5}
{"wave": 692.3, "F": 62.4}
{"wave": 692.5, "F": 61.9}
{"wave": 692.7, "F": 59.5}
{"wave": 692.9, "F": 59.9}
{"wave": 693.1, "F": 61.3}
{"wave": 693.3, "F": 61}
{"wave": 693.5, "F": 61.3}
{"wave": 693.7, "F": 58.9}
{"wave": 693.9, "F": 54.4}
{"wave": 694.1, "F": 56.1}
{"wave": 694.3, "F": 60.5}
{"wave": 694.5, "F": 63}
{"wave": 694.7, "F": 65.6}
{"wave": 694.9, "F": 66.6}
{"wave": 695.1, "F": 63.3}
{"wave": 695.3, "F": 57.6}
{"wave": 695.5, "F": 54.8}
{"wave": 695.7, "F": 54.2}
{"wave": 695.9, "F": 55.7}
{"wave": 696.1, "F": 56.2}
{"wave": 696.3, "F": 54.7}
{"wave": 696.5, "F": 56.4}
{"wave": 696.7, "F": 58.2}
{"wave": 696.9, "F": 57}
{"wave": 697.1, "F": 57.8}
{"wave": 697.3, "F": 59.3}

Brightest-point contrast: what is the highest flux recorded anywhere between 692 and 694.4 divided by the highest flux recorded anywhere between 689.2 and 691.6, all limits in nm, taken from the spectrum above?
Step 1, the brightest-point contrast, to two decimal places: 0.96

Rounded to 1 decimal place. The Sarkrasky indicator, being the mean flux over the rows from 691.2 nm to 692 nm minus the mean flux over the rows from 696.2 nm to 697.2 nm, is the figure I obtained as 7.2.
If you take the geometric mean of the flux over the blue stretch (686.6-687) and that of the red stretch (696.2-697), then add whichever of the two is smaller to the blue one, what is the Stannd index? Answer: 110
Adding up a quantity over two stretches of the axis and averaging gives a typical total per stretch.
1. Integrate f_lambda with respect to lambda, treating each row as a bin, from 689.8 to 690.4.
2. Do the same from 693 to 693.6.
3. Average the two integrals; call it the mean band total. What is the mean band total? 37.5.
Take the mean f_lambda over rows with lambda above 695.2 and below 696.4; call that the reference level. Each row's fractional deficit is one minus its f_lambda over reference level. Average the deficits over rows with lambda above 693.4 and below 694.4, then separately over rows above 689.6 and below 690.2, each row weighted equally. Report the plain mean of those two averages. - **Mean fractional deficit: -0.085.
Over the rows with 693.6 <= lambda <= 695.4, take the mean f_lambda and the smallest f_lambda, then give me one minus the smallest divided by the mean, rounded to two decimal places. 0.10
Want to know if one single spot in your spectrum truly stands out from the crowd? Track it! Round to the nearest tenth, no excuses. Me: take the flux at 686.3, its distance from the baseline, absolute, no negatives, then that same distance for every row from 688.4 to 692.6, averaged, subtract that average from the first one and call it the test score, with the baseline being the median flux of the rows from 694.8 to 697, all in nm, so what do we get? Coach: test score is -5.7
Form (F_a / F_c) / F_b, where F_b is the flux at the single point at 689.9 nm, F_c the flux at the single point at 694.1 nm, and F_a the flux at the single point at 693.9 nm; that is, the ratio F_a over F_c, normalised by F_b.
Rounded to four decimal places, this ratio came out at 0.0157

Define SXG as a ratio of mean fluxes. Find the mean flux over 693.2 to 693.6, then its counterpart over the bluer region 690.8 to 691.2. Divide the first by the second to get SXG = 0.96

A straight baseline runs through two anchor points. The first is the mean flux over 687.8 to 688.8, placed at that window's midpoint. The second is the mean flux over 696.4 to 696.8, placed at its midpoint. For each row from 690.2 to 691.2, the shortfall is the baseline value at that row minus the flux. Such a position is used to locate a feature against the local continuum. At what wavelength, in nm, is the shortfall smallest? 690.3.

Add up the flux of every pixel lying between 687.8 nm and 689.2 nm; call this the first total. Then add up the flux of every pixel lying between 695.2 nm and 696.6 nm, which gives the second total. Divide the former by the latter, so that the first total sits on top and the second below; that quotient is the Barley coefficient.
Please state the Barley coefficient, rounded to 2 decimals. 1.07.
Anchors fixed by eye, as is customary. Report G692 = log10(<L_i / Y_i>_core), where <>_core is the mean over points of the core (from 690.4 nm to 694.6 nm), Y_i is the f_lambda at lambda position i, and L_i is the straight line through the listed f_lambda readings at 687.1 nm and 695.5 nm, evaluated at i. -0.0396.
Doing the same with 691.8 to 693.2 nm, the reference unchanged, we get -0.0409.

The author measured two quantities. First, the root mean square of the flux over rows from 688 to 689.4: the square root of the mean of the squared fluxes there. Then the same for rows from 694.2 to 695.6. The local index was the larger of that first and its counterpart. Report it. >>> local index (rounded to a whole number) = 62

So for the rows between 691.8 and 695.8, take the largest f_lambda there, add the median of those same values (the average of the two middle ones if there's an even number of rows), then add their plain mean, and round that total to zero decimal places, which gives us 188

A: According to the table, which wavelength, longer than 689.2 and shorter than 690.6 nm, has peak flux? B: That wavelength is 690.3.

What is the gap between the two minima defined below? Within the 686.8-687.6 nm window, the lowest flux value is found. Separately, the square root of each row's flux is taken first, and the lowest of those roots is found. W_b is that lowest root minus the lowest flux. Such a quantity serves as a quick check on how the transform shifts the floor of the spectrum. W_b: -49.8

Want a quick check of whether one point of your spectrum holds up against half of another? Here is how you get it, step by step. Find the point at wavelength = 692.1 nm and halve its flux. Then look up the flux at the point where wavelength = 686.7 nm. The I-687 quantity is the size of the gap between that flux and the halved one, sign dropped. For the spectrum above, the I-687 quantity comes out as 21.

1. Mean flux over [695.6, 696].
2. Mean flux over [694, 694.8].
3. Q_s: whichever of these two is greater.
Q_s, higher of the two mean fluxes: 61.3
